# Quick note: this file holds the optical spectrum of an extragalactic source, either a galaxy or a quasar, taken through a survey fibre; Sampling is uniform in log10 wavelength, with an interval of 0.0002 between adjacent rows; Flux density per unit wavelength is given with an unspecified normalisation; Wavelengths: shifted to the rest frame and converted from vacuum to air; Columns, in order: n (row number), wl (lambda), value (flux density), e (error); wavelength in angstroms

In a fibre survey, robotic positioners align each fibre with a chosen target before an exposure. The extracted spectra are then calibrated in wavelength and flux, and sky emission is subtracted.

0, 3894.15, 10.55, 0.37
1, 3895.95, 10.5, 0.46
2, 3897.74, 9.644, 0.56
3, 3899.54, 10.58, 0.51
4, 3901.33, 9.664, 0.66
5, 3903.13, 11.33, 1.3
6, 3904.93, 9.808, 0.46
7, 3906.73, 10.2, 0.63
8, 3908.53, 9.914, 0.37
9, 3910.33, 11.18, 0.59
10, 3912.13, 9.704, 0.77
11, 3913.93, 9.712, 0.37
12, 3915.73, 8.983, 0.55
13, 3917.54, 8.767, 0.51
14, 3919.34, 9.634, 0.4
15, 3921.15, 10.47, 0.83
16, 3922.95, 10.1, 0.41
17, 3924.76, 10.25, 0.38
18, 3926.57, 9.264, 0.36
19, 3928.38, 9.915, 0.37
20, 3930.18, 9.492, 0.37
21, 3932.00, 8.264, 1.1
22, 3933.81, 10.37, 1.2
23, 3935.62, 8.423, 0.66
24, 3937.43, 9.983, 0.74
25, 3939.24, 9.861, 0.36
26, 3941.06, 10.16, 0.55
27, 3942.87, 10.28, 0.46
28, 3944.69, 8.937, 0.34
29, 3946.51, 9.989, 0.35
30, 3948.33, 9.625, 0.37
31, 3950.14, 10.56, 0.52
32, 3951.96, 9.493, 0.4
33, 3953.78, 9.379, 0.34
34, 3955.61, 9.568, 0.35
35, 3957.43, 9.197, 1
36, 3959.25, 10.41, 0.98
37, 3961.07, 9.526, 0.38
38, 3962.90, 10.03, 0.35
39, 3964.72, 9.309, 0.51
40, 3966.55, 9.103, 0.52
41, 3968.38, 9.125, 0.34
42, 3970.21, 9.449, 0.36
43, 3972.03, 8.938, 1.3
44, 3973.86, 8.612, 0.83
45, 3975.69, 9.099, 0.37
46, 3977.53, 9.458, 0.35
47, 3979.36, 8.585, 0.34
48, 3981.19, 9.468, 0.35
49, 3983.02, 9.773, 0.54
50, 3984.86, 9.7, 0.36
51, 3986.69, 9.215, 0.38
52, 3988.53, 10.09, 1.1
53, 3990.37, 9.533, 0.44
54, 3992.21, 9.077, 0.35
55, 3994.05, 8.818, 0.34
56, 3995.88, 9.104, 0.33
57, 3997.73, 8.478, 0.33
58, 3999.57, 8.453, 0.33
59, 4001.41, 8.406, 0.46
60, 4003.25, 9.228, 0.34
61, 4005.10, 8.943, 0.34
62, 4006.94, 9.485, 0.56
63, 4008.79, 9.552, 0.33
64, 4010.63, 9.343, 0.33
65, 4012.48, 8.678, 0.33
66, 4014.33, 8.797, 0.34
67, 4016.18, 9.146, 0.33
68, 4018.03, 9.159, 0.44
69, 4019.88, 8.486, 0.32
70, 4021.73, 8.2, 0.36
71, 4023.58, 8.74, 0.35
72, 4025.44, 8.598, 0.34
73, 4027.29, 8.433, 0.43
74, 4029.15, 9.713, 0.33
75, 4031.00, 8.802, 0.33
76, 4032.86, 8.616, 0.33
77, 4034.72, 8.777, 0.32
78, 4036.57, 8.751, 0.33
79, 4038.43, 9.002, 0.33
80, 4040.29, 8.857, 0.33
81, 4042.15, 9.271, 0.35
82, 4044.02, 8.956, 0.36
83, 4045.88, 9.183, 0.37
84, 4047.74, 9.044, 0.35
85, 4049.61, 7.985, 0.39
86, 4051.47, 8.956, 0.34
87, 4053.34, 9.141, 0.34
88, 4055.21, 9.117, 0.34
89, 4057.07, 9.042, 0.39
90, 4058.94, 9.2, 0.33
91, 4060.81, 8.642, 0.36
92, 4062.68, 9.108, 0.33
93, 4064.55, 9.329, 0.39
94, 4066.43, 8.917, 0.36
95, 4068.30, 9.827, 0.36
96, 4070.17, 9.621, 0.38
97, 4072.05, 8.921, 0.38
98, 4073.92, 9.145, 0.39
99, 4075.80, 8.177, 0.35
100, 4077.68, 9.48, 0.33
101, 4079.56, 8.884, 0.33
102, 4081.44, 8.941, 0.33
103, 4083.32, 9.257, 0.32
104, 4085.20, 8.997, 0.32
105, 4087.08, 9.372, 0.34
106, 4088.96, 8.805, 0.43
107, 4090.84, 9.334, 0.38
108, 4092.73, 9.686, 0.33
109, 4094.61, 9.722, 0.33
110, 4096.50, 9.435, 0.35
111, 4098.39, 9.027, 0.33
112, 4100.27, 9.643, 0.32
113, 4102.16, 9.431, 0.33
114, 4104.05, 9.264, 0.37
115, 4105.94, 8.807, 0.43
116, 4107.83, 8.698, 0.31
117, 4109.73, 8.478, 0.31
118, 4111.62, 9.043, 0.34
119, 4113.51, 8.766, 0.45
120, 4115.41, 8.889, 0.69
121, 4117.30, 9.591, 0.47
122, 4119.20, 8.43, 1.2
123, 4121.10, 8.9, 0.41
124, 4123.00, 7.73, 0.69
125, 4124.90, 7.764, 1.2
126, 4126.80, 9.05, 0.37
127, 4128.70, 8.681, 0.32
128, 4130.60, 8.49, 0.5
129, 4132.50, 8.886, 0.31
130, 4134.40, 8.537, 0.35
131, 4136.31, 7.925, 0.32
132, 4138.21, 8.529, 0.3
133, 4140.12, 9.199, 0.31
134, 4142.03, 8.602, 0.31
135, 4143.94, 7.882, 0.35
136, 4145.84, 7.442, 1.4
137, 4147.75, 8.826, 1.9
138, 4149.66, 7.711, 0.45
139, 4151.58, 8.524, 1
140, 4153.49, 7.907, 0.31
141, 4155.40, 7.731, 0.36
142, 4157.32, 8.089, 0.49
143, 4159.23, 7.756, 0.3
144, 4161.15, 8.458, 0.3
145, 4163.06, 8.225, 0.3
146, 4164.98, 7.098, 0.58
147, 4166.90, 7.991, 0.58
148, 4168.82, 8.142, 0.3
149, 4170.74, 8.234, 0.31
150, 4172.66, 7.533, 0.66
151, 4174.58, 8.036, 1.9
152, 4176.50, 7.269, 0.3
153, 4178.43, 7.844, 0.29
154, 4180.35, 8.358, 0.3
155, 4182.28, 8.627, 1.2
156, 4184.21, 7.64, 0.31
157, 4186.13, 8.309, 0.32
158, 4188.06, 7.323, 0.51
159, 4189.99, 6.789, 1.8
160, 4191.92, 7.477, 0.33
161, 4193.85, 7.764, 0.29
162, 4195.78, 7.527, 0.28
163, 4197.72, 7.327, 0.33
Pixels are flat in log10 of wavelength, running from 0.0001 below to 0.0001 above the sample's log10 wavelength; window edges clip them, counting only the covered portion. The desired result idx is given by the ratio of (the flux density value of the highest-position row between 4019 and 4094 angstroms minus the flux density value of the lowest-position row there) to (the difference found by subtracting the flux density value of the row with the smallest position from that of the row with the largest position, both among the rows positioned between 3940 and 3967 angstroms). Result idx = -1.1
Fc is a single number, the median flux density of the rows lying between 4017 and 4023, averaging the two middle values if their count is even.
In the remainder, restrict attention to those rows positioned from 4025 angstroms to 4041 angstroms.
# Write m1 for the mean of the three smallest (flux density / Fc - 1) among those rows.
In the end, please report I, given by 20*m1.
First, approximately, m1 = 0.007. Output 0.1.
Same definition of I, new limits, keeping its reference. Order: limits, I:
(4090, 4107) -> 1.3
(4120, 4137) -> -1.6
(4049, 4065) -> 0.1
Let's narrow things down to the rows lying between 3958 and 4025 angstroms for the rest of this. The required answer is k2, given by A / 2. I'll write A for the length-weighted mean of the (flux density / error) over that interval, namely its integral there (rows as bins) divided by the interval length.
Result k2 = 11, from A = 23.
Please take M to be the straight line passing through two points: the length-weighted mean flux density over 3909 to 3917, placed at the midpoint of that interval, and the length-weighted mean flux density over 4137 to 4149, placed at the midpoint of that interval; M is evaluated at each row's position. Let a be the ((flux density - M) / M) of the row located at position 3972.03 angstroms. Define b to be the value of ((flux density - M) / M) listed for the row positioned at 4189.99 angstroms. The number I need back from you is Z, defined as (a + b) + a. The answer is -0.27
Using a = -0.06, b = -0.16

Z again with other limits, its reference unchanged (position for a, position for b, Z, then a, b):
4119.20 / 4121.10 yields 0.02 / -0.01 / 0.04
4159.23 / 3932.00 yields -0.28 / -0.06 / -0.15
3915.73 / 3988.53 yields -0.09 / -0.09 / 0.08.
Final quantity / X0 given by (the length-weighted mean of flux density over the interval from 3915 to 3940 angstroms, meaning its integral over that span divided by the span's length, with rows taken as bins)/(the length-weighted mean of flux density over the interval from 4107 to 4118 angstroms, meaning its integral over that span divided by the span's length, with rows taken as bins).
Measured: 1.07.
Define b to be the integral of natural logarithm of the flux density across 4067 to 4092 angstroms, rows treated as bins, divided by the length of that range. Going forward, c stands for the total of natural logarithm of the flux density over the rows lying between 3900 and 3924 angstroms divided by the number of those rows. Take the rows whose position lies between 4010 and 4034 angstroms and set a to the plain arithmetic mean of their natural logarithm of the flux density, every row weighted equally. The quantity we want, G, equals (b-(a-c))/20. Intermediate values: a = 2.18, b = 2.21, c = 2.30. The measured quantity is 0.117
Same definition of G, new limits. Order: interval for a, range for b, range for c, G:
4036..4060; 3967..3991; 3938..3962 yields 0.116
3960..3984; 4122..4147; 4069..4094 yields 0.105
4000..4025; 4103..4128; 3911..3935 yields 0.112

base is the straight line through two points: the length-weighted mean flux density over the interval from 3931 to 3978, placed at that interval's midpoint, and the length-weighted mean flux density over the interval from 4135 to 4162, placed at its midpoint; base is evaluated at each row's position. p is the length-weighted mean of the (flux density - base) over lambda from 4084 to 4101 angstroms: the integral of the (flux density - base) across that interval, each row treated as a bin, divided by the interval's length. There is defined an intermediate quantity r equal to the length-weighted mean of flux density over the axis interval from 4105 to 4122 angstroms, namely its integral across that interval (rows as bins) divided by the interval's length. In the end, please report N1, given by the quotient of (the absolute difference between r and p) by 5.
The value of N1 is 1.62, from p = 0.77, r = 8.8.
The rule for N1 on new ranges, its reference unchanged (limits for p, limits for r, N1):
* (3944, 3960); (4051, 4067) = 1.78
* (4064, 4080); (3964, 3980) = 1.73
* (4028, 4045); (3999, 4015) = 1.80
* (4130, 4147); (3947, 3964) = 1.92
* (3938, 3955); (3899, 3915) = 1.99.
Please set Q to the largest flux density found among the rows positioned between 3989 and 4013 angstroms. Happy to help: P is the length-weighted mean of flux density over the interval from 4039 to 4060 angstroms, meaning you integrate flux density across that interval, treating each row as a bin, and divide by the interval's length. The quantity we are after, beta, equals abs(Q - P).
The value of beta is 0.6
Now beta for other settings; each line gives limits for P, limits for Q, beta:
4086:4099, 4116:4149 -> 0.2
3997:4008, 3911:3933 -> 1.6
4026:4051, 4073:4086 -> 0.6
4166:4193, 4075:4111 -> 1.9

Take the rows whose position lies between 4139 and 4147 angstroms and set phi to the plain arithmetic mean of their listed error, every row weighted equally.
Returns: 0.59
